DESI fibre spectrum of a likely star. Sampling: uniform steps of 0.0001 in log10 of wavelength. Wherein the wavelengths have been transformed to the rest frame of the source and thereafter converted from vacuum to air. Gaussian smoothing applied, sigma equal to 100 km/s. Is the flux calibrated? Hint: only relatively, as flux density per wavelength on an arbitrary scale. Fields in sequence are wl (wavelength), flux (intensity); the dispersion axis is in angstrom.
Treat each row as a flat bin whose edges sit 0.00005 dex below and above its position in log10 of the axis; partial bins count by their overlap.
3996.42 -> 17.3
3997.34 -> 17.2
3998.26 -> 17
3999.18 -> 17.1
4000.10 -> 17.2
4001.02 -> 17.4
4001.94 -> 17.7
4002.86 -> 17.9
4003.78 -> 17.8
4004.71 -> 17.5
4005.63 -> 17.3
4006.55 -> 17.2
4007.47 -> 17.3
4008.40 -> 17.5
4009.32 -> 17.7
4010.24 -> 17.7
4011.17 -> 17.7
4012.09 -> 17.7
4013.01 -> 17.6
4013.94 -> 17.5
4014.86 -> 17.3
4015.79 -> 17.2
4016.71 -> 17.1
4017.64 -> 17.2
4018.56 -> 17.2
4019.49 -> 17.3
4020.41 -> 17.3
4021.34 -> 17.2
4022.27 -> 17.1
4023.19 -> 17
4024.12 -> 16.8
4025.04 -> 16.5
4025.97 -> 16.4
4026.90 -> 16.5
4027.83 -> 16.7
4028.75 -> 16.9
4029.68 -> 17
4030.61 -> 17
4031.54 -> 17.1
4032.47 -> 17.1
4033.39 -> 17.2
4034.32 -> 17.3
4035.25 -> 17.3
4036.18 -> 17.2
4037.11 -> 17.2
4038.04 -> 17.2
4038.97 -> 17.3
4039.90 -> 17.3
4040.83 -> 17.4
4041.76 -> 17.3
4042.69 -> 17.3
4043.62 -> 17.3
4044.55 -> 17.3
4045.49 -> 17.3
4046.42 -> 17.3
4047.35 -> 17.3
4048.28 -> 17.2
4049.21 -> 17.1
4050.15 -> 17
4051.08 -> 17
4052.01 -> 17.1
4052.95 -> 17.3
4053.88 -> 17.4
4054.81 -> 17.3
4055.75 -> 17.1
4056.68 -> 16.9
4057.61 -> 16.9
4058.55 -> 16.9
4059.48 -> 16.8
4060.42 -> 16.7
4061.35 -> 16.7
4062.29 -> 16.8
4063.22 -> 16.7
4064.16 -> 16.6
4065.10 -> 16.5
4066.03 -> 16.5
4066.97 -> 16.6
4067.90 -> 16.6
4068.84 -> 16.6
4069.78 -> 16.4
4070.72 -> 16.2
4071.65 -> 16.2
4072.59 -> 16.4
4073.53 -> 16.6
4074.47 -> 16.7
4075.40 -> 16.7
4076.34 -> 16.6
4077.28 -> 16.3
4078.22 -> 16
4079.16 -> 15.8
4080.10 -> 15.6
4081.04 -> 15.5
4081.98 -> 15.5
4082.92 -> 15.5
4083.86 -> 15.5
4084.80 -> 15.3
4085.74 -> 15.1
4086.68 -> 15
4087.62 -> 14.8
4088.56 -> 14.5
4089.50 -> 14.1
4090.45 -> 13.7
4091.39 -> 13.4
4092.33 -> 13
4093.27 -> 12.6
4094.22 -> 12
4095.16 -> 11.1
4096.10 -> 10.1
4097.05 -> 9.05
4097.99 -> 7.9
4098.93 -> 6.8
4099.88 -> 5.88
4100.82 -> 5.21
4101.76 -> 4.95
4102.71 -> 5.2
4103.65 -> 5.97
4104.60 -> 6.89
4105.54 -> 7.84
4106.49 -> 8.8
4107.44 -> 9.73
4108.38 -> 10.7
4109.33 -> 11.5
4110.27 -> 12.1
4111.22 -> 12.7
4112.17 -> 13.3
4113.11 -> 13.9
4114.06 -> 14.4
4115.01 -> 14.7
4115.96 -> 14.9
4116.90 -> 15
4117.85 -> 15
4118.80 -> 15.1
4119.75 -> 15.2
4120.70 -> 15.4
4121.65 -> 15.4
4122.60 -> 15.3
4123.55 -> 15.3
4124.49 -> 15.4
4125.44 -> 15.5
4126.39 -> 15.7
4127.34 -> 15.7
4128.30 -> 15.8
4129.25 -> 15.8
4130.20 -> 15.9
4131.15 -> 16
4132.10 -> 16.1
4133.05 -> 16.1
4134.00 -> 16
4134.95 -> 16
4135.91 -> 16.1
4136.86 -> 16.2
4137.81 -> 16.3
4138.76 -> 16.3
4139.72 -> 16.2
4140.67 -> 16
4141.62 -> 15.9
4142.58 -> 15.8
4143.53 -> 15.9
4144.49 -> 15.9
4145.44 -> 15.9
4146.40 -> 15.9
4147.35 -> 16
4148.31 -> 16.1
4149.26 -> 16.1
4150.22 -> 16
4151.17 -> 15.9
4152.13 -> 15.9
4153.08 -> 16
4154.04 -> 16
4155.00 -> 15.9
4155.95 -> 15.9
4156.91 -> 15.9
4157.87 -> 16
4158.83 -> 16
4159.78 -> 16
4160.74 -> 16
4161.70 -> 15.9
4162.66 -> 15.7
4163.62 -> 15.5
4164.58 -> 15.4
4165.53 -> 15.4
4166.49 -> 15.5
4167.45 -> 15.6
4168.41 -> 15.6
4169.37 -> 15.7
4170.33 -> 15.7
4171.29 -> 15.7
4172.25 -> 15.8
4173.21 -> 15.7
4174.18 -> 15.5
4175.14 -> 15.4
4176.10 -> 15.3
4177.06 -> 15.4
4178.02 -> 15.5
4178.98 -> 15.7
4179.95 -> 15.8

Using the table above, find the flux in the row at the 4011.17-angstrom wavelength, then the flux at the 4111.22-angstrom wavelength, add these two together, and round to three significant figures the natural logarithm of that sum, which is 3.41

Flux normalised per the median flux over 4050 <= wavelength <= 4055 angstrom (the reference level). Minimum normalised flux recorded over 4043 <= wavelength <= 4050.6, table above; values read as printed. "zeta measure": 0.99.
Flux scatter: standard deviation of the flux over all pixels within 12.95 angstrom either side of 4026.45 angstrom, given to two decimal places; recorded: 0.27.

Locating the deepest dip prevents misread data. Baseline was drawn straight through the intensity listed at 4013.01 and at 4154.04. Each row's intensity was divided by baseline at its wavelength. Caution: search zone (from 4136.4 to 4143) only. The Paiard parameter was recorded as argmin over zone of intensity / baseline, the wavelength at 4142.58 angstrom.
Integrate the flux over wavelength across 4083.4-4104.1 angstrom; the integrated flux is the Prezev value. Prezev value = 227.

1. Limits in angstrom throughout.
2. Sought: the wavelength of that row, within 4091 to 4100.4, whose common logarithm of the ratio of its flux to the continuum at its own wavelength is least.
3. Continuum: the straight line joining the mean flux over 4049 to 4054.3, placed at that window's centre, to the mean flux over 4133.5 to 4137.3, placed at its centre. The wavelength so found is 4099.88 angstrom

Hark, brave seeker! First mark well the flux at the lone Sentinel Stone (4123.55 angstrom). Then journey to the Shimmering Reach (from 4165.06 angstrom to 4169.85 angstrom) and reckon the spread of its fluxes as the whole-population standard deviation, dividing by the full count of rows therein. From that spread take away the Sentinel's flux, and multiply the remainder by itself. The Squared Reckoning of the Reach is 231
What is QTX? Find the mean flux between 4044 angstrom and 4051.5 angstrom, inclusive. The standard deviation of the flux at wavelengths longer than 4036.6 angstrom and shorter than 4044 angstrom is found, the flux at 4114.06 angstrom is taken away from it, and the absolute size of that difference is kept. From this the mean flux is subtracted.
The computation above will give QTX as -2.8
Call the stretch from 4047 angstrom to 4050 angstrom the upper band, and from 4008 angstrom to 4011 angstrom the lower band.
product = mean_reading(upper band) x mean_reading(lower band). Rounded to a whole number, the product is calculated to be 303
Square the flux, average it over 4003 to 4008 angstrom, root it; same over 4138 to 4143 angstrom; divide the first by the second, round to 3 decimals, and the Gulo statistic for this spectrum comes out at 1.086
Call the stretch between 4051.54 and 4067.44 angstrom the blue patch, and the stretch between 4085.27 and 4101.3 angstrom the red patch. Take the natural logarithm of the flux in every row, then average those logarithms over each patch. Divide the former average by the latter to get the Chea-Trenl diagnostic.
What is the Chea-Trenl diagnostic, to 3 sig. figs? 1.18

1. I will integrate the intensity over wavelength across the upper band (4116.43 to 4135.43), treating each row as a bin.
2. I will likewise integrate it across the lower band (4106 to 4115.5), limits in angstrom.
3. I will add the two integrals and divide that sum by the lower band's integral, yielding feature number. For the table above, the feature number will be 3.6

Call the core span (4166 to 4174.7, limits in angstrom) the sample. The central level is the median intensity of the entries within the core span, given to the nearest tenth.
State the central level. 15.7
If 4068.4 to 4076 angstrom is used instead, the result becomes 16.5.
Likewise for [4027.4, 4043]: 17.2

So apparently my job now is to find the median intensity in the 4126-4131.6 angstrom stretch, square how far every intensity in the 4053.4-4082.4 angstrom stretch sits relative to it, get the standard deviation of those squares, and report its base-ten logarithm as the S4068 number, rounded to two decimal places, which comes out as -0.22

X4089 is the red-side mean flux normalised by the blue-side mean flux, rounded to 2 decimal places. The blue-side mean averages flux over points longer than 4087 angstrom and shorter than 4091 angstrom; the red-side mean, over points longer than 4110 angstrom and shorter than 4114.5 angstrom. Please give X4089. 0.93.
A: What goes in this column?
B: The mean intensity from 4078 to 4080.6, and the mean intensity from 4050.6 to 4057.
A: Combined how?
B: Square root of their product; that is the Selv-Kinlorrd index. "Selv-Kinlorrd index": 16.5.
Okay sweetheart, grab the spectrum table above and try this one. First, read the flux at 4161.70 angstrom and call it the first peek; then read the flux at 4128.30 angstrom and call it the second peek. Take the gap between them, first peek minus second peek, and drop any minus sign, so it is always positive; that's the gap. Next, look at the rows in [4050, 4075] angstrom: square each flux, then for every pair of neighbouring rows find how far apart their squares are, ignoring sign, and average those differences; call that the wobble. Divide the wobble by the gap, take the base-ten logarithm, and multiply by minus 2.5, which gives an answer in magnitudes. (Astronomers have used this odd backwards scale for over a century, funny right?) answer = -3.8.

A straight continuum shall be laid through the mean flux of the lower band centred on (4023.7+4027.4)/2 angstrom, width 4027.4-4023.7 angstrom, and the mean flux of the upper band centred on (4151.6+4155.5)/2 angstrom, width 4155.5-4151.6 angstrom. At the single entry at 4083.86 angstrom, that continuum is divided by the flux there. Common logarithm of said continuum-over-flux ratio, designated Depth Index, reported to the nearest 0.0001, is 0.0212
